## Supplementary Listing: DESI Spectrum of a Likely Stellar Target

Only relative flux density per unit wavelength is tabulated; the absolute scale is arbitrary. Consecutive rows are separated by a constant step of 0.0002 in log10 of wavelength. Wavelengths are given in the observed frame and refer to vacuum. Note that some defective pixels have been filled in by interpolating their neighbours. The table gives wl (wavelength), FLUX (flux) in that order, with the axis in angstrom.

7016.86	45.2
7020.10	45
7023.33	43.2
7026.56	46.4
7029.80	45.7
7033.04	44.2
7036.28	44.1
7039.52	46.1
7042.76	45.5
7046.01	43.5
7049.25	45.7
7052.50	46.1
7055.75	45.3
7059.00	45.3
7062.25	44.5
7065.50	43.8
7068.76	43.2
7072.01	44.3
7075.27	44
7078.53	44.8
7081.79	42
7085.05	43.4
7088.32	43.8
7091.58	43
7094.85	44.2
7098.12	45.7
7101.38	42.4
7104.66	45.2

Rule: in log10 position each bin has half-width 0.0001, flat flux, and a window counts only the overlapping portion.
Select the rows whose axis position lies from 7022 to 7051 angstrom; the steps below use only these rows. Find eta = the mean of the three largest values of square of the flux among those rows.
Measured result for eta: 2122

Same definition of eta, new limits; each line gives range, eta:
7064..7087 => 1969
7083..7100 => 1987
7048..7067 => 2089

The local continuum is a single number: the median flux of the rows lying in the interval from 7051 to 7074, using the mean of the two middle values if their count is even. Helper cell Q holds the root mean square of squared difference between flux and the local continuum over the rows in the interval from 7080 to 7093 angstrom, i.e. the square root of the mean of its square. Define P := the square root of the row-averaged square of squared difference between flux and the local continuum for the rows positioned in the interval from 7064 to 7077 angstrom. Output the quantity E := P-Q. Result -2.5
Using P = 0.89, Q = 3.4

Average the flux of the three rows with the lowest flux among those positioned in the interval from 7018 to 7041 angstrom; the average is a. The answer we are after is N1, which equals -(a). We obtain -43.8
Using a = 43.8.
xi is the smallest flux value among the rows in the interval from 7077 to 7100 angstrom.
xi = 42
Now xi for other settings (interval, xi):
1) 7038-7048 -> 43.5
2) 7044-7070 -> 43.2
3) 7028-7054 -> 43.5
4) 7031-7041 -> 44.1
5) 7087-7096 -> 43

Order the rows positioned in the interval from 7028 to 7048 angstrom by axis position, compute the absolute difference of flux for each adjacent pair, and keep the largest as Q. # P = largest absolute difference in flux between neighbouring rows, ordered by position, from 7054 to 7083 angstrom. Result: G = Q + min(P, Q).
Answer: 4.0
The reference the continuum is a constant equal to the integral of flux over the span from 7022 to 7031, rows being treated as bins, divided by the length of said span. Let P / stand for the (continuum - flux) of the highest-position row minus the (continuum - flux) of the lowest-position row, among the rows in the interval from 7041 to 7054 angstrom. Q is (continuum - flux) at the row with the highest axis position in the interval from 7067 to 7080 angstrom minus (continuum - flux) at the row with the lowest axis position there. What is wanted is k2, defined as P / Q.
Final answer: 0.4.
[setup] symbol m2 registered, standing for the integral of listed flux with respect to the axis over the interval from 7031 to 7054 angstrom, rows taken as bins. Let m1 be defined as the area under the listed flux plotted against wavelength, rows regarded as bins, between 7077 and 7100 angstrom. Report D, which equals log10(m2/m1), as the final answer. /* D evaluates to 0.012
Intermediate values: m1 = 1008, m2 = 1036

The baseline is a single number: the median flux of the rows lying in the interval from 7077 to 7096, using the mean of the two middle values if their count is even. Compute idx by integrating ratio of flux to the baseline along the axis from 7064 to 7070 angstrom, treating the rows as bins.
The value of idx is 5.98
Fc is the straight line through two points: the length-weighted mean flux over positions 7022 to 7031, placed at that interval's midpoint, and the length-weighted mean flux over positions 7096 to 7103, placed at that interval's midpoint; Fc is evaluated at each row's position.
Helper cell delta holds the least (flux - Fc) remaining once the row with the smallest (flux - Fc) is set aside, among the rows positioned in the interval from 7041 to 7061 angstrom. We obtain 0.6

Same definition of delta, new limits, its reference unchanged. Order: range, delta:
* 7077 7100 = -1.2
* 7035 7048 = -0.9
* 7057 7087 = -1.3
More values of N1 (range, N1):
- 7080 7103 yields -42.5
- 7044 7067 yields -43.9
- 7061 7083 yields -43.0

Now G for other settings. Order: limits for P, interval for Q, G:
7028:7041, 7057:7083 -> 4.8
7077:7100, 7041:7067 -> 4.4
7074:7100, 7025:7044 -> 4.0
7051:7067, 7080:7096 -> 2.2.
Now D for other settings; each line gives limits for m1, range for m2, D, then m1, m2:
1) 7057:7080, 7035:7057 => -0.010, 1019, 994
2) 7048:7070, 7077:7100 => 0.009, 987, 1008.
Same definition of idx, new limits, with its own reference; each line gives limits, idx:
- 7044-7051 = 7.17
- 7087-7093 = 5.98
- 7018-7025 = 7.10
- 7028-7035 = 7.21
